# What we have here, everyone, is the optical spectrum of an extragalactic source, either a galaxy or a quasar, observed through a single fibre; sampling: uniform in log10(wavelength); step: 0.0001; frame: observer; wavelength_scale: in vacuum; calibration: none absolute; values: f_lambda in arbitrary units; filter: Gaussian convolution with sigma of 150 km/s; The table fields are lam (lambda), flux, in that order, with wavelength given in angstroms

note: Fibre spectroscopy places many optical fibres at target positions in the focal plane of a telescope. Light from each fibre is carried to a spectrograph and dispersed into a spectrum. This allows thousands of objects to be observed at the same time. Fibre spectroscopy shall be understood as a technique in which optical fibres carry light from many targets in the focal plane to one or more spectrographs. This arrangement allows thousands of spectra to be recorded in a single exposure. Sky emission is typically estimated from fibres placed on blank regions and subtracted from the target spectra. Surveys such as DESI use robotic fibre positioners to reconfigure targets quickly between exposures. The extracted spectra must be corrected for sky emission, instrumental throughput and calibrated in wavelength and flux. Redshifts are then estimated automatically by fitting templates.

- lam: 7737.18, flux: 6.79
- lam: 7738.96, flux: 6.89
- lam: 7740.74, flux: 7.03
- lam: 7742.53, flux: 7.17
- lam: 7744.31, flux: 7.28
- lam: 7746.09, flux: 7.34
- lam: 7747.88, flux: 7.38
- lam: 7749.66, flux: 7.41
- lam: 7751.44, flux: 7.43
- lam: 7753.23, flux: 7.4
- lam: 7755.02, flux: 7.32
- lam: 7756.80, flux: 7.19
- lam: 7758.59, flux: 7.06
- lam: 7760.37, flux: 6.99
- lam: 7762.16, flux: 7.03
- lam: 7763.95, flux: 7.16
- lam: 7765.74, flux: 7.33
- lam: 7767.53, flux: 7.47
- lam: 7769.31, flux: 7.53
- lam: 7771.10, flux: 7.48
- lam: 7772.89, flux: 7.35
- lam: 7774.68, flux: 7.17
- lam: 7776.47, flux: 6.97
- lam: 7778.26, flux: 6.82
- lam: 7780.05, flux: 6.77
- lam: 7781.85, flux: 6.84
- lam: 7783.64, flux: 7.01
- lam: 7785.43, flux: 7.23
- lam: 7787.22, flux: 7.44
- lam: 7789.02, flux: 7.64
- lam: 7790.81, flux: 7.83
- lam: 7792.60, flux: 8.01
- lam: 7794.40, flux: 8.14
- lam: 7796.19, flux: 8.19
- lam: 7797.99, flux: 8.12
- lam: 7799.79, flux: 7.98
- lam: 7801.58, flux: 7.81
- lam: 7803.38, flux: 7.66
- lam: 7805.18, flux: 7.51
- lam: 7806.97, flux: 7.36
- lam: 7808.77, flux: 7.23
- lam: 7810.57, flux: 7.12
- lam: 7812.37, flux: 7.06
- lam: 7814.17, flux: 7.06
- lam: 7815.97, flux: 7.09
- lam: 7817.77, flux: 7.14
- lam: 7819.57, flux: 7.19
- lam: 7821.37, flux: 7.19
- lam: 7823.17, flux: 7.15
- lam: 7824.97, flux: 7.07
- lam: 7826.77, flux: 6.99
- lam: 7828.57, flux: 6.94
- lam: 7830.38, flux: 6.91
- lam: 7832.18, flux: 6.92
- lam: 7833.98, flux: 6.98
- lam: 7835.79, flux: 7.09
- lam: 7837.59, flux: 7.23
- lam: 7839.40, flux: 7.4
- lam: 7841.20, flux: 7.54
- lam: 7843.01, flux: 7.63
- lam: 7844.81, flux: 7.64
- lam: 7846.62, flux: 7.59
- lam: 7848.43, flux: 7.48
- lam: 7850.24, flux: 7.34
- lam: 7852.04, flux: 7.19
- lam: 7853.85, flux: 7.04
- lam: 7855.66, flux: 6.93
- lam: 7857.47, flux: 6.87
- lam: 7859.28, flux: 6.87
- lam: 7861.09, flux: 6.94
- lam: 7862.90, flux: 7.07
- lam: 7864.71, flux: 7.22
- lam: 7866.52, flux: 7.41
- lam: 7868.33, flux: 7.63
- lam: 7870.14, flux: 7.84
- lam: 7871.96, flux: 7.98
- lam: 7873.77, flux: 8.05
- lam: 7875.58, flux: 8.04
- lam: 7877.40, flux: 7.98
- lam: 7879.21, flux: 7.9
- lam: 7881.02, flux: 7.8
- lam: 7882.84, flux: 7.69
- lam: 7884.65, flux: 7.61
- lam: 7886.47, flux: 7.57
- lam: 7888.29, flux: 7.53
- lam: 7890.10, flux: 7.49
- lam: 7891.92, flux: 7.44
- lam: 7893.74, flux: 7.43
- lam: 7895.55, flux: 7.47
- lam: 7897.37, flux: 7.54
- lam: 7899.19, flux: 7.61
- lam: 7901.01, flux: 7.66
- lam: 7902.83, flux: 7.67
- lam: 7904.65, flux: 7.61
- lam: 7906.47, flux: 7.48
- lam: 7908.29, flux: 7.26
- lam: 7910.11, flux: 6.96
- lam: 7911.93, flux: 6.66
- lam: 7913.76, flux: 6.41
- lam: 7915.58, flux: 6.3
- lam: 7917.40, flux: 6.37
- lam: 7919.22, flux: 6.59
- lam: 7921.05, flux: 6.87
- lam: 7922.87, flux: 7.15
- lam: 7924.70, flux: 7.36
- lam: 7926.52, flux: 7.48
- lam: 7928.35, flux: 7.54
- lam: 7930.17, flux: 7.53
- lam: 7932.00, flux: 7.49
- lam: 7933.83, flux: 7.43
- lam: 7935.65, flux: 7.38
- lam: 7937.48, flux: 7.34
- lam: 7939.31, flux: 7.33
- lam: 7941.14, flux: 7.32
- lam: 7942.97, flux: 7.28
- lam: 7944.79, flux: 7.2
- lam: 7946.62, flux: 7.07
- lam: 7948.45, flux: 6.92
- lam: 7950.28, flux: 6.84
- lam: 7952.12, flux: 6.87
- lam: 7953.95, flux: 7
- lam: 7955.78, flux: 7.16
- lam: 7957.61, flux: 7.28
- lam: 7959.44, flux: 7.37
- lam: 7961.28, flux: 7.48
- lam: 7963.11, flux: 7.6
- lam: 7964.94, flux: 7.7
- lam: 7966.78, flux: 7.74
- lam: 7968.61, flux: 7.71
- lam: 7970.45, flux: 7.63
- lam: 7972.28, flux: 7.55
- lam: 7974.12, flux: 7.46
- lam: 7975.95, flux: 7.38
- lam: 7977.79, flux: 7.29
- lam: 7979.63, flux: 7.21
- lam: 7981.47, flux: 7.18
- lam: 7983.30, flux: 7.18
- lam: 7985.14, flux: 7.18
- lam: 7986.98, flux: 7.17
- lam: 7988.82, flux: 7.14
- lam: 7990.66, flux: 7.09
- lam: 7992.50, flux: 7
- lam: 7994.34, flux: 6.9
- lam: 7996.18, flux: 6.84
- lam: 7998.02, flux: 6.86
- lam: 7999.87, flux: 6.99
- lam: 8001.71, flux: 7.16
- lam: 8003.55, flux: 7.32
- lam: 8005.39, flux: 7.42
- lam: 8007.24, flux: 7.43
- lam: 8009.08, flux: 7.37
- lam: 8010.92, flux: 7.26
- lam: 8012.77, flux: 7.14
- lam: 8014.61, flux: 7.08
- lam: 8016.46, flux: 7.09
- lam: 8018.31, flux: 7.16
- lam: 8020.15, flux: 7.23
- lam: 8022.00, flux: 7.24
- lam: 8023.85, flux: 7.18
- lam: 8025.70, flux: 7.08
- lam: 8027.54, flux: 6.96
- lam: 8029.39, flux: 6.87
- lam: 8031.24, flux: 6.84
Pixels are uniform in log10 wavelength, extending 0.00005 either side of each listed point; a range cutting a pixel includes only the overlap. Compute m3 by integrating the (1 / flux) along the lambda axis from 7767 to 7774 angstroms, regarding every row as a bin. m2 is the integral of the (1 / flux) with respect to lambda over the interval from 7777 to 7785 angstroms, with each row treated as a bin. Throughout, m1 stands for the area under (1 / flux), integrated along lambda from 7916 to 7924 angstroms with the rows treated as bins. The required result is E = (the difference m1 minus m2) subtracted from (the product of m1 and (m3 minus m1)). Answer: -0.33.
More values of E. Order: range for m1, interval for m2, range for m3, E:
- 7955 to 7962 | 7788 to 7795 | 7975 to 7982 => -0.06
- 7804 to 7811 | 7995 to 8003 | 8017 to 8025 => 0.34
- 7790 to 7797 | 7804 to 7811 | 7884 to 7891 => 0.13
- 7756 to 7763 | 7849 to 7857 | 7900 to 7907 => 0.06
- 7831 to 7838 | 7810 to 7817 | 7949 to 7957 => 0.14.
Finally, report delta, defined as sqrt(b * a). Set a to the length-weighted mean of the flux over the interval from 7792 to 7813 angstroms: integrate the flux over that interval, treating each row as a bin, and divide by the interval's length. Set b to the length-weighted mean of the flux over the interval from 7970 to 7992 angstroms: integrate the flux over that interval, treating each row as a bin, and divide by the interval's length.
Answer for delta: 7.48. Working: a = 7.68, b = 7.28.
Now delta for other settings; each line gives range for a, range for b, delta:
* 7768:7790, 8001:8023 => 7.22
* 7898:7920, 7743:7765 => 7.15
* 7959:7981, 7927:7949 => 7.42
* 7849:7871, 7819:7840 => 7.14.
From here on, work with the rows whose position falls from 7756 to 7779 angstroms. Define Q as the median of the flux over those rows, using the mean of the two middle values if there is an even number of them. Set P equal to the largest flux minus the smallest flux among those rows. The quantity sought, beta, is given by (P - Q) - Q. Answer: -13.6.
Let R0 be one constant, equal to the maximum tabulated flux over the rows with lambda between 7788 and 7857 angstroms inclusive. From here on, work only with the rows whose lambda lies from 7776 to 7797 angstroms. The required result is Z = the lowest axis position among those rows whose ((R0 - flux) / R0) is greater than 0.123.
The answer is 7776.47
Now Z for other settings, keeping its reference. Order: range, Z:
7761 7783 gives 7762.16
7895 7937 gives 7910.11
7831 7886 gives 7832.18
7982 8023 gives 7983.30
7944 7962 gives 7946.62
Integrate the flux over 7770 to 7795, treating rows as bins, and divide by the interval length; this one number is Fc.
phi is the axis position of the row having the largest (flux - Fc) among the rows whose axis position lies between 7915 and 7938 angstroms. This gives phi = 7928.35 angstroms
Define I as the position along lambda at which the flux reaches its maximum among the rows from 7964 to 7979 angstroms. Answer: 7966.78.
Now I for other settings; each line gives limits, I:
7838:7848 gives 7844.81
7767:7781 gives 7769.31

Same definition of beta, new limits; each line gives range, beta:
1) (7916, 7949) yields -13.5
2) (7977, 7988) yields -14.2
